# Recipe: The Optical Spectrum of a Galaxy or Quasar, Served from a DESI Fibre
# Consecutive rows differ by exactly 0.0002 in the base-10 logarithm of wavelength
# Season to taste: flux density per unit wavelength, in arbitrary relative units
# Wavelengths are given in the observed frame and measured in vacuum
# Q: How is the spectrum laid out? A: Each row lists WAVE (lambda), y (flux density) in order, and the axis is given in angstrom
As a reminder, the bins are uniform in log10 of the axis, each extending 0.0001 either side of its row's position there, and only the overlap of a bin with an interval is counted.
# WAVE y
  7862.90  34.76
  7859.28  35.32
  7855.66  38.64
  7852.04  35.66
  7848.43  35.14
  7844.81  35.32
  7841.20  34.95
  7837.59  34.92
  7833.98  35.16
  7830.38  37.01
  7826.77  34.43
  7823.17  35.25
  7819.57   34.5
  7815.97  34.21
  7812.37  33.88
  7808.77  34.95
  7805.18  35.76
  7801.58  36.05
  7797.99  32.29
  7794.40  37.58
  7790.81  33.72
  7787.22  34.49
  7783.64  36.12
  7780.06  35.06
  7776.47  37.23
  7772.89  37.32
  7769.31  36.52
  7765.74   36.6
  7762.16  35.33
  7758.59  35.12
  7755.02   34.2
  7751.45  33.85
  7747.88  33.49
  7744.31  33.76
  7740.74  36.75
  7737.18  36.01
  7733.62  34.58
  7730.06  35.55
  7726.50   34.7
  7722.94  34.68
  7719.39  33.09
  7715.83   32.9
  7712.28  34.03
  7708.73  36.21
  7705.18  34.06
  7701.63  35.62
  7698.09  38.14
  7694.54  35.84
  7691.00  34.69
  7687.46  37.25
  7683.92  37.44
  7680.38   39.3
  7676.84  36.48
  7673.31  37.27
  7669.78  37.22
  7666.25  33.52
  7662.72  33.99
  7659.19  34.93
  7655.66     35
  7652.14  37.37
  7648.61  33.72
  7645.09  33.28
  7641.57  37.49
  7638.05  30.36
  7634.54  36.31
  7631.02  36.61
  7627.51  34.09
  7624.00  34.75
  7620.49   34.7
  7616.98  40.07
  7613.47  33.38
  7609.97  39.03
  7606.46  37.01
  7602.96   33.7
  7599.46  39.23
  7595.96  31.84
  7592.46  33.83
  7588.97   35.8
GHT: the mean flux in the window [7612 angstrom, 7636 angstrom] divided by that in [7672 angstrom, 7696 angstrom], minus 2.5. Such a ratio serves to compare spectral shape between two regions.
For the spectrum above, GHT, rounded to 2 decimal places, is -1.53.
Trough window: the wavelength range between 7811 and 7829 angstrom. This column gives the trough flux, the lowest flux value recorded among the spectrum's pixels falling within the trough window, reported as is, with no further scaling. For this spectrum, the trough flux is 33.88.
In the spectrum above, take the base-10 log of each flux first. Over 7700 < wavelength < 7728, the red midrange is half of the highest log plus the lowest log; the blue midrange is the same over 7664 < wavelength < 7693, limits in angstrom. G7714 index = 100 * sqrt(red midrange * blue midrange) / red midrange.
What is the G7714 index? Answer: 101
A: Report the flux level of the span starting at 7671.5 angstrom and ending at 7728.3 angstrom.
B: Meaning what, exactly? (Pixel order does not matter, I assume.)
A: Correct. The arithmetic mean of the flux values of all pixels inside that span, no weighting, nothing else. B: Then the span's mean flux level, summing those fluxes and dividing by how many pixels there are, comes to 35.7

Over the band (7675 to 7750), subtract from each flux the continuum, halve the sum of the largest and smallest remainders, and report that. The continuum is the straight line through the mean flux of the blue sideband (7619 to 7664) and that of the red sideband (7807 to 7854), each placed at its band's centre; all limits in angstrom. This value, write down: 1.2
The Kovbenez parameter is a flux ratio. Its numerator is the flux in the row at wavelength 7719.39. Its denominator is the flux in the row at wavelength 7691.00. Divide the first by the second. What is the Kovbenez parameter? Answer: 0.95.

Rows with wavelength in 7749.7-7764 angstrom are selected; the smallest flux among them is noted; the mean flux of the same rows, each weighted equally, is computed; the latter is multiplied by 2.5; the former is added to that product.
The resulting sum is 120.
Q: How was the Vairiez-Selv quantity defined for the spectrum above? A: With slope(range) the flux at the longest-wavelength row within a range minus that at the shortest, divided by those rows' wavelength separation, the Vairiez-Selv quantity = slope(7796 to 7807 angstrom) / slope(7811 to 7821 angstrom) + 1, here 7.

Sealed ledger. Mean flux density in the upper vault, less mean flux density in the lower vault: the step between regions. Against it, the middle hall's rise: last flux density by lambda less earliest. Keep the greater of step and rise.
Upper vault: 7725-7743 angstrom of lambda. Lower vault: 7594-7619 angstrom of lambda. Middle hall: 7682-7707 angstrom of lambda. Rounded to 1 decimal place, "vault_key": -0.8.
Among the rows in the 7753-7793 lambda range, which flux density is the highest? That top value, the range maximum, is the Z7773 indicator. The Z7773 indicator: 37.32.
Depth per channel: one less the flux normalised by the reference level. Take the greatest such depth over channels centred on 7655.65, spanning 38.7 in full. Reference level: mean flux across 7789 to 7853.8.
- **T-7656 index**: 0.134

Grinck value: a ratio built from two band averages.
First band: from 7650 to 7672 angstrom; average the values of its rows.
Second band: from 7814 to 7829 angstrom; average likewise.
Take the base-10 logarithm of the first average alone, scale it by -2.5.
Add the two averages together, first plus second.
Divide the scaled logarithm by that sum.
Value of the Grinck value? -0.0553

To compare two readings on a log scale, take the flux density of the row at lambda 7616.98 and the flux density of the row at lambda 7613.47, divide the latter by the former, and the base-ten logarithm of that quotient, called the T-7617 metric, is -0.08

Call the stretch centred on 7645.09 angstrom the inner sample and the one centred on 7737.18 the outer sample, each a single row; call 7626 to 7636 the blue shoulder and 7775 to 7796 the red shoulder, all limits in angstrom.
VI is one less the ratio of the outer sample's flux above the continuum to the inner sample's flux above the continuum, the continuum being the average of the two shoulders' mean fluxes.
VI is 1.1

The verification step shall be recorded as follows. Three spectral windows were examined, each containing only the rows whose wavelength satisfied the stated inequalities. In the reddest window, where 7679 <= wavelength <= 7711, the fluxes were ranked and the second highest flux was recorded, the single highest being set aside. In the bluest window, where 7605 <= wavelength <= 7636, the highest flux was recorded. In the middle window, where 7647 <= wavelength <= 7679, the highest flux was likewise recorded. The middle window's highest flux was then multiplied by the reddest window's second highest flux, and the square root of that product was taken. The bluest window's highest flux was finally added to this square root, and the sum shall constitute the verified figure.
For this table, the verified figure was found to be 78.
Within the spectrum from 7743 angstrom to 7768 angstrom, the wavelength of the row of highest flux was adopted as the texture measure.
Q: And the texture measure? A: 7765.74 angstrom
